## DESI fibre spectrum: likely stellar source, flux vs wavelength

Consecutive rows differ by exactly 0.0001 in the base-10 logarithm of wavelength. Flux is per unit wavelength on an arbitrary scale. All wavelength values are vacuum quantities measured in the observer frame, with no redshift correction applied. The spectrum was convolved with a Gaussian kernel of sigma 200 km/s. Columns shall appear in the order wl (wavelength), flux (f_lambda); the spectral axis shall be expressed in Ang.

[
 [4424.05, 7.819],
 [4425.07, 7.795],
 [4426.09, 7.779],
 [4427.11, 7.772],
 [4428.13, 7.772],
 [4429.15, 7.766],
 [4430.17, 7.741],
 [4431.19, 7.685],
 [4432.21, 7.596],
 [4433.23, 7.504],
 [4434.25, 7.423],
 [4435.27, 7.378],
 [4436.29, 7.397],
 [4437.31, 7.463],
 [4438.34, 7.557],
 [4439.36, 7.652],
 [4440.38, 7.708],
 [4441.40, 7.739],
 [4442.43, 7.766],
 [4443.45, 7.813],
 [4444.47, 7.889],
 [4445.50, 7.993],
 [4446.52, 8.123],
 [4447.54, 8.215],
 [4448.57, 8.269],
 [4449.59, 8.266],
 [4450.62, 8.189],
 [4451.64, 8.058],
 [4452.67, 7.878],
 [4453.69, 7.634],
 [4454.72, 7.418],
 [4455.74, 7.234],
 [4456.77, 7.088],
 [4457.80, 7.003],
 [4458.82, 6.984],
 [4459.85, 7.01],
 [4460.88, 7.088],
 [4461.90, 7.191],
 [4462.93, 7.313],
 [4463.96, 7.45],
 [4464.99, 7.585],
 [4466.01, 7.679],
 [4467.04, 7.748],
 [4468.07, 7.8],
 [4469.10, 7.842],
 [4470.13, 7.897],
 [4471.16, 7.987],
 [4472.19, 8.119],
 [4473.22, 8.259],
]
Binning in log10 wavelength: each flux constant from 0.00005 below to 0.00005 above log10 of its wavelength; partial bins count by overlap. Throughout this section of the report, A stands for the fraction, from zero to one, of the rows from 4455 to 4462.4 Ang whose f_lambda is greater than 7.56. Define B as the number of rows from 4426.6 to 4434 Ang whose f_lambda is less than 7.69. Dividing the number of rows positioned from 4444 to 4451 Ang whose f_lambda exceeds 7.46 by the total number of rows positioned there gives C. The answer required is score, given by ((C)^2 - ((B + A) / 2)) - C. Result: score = -1.5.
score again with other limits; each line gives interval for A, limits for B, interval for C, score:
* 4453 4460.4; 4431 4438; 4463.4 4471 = -3.7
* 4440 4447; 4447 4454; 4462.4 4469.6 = -1.2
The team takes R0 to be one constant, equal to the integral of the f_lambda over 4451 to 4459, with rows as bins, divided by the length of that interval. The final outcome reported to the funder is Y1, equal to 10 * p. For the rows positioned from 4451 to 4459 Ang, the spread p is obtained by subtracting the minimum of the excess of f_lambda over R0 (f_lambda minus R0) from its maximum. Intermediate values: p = 1.1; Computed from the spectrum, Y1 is 11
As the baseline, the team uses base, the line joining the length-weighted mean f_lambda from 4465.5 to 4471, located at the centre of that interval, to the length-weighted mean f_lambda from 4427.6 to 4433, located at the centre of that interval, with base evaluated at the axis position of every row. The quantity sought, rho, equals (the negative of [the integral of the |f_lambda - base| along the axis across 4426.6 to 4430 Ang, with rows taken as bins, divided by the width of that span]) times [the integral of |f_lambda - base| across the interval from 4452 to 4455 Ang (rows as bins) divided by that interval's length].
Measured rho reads -0.013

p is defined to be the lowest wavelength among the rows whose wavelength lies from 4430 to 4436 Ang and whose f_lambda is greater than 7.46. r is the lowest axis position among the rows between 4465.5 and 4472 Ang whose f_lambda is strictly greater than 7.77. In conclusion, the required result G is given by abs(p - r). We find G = 37.9 Ang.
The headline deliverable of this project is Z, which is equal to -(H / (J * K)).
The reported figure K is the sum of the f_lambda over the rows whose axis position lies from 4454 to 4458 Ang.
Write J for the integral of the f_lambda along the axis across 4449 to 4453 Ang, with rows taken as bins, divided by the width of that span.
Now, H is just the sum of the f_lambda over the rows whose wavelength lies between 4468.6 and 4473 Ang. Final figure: -0.137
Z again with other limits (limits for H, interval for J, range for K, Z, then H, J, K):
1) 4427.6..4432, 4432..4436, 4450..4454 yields -0.131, 31.0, 7.47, 31.8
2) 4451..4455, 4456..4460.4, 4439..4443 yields -0.143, 31.0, 7.02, 30.9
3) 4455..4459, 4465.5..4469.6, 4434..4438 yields -0.123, 28.3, 7.77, 29.7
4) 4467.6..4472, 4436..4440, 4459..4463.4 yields -0.146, 31.5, 7.53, 28.6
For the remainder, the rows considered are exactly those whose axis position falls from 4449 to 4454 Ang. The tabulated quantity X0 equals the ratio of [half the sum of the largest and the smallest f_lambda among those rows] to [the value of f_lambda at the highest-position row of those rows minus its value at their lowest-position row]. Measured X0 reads -13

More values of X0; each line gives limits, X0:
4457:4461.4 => 83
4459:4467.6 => 10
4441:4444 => 105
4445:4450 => 30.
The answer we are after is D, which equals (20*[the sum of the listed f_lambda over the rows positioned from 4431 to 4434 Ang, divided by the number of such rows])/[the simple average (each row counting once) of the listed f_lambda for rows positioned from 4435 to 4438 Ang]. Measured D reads 20.5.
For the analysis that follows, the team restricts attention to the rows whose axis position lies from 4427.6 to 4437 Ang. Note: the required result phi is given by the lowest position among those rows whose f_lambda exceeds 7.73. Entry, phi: 4428.13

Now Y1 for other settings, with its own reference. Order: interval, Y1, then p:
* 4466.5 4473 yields 4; 0.4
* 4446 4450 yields 1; 0.1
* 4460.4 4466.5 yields 6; 0.6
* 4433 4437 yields 1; 0.1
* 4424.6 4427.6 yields 0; 0.0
